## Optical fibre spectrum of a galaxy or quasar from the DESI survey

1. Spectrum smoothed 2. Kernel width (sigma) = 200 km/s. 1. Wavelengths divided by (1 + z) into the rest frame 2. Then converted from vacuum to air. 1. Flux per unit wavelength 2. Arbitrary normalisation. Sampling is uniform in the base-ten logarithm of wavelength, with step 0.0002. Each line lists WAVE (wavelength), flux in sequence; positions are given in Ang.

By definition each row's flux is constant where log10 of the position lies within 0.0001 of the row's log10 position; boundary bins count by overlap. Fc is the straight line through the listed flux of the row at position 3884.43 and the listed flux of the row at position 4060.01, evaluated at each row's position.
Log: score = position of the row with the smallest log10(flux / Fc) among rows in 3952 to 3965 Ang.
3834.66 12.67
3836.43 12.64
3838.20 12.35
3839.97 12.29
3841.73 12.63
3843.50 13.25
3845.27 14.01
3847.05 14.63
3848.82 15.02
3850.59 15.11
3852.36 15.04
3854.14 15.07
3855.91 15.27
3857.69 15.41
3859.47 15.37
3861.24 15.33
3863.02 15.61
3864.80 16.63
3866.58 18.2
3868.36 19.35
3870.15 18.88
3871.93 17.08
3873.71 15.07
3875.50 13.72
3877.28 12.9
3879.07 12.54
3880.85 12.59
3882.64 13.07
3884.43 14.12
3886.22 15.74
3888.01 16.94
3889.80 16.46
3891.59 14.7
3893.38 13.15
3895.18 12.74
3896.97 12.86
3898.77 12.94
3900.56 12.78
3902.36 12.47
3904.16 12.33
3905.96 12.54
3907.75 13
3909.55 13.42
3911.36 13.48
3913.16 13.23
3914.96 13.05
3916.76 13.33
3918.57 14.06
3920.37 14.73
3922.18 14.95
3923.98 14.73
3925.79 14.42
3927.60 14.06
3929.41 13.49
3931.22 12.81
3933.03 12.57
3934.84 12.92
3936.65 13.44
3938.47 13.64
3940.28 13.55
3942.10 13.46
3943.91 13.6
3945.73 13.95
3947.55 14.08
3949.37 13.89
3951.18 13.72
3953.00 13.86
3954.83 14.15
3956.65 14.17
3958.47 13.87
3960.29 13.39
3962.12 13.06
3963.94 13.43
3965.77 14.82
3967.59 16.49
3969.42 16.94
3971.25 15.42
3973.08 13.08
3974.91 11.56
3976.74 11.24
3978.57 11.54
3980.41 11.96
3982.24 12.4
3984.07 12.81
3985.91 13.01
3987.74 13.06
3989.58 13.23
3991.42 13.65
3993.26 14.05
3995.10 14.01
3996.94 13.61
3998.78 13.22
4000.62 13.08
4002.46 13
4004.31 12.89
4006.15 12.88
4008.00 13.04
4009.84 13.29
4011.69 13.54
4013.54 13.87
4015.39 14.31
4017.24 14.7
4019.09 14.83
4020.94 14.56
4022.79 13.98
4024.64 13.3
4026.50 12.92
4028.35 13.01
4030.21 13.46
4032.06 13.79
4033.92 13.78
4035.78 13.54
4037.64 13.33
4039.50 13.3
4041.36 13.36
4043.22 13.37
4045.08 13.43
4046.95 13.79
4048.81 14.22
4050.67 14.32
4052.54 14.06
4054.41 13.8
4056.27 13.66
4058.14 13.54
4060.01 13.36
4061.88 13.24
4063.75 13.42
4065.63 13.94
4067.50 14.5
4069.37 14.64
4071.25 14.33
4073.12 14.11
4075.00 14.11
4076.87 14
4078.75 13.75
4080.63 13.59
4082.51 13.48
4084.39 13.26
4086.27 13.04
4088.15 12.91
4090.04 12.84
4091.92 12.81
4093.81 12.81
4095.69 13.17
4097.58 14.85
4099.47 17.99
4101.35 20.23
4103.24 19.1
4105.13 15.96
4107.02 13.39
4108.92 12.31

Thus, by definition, 3962.12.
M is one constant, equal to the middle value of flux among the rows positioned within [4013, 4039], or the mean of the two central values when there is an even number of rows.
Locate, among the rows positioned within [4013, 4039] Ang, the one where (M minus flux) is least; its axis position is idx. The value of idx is 4019.09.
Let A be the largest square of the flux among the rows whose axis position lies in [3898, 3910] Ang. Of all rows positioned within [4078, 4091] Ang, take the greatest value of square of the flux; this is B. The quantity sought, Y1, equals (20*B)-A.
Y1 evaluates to 3601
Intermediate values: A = 180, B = 189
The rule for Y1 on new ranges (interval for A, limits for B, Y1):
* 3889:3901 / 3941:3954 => 3694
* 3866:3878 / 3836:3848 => 3906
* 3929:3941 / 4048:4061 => 3915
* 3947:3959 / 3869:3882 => 6928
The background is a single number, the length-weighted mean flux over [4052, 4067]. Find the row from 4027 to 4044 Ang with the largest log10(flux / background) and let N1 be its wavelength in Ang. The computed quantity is 4032.06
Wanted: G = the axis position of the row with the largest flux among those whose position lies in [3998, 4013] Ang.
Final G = 4011.69 Ang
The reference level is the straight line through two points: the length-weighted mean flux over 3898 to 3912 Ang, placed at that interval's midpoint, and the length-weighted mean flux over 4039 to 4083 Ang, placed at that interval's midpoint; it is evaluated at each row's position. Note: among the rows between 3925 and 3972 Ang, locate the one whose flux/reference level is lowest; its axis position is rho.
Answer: 3933.03 Ang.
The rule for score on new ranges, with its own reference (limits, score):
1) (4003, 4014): 4006.15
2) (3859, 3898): 3879.07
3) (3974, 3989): 3976.74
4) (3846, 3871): 3847.05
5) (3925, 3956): 3933.03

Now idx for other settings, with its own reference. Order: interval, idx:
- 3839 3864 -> 3863.02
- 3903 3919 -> 3918.57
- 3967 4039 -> 3969.42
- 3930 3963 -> 3956.65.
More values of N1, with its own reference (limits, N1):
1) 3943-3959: 3956.65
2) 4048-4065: 4050.67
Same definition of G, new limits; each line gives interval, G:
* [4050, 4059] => 4050.67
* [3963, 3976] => 3969.42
